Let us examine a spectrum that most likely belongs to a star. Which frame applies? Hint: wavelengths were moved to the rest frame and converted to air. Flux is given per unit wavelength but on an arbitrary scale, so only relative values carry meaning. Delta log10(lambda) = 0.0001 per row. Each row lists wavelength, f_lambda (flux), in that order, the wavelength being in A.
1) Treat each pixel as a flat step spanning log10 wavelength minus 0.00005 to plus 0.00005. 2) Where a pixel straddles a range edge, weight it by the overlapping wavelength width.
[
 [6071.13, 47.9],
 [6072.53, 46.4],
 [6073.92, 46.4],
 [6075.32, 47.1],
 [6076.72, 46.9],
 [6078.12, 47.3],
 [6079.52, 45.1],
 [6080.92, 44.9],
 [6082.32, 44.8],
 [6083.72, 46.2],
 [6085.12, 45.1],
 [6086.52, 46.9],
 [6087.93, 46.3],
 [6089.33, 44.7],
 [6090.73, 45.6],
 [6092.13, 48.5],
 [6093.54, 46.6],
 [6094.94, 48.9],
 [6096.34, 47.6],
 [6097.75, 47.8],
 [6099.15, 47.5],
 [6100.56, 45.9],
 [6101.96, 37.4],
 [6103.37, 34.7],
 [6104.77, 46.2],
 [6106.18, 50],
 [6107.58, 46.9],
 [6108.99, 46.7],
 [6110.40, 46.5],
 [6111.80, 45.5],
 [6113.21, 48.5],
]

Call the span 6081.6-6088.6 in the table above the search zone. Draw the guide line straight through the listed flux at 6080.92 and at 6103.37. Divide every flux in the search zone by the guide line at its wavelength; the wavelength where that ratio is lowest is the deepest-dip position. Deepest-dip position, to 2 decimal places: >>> 6082.32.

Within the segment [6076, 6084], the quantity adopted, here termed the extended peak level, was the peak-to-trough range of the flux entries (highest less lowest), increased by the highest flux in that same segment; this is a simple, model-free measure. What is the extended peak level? 50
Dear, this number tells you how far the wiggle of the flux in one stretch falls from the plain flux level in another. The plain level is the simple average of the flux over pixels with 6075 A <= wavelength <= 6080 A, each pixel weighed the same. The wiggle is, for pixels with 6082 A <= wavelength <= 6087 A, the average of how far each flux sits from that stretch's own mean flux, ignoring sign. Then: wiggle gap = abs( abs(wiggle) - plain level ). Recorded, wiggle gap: 45.8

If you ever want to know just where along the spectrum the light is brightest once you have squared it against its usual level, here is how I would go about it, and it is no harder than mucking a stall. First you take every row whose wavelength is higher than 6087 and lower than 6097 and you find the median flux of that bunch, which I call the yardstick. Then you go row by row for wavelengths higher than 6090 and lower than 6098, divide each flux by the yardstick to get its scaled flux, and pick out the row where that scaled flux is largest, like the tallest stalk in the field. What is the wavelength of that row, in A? 6094.94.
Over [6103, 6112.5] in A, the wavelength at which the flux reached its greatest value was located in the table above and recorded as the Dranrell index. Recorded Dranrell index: 6106.18 A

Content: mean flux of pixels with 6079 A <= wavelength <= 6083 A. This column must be 44.9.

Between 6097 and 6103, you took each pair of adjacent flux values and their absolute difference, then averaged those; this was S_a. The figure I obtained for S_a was 3.5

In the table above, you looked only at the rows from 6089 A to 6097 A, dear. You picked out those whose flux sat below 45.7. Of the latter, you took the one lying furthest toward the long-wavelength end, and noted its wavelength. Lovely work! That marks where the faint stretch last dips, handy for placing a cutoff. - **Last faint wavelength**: 6090.73 A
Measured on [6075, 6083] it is 6082.32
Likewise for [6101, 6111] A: 6103.37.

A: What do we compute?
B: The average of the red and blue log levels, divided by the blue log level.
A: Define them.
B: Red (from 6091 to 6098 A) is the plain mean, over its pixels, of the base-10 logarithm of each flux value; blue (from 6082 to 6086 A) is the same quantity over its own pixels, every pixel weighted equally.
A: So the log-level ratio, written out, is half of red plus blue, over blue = 1.01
